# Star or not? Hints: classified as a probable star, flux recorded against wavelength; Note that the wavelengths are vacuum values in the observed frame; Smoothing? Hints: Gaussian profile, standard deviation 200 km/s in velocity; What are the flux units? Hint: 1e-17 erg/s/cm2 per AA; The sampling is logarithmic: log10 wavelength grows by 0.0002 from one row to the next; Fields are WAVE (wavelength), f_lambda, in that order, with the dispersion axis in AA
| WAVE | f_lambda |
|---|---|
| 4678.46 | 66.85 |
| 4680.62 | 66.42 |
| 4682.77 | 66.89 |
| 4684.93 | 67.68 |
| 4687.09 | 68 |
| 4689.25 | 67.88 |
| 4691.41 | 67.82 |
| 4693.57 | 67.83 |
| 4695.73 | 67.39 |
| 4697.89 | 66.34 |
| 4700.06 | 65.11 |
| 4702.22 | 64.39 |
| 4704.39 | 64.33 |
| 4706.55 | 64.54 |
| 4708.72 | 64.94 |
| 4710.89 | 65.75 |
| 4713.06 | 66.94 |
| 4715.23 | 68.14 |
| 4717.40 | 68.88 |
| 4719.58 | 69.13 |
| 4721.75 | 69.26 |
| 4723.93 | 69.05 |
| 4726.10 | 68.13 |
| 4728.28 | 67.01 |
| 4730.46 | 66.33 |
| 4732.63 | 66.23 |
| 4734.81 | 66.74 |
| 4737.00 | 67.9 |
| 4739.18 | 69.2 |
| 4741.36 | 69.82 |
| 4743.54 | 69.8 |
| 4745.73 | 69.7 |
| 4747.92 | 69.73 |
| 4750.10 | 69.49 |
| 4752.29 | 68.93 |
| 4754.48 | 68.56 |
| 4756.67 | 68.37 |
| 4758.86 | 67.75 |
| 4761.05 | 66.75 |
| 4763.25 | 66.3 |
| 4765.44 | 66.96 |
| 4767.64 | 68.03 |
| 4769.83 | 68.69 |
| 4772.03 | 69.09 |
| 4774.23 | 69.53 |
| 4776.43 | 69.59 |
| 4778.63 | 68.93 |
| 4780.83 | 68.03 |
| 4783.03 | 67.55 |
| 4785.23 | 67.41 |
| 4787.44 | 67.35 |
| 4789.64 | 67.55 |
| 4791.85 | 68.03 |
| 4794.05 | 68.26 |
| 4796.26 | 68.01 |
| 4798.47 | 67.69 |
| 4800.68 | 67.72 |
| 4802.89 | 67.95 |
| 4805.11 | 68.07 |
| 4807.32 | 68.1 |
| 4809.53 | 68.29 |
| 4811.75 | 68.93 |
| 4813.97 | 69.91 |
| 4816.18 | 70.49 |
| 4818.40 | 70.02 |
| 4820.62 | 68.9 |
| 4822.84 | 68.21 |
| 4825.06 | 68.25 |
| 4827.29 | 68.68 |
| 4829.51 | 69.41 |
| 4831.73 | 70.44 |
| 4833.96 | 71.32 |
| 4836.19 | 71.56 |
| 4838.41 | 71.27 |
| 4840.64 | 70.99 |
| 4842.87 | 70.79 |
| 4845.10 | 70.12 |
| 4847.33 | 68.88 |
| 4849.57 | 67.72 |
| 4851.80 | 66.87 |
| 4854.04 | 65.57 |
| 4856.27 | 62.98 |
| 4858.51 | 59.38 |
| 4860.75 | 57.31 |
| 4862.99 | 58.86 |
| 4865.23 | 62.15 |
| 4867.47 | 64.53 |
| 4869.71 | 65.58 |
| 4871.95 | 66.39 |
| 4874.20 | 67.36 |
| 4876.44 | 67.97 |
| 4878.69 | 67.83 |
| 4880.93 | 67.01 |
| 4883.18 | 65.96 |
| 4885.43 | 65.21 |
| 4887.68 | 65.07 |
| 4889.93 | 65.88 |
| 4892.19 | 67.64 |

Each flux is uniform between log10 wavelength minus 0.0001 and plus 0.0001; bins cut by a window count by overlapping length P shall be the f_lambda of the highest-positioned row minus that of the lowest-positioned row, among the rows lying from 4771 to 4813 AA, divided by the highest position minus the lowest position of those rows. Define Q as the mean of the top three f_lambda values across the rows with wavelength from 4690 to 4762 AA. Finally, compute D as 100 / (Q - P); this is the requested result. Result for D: 1.43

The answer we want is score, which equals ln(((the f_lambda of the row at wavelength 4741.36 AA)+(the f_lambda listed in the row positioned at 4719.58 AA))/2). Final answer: 4.24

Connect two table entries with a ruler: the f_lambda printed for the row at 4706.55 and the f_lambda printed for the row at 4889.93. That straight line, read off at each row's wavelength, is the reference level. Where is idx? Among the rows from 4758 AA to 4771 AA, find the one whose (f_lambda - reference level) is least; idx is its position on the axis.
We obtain 4763.25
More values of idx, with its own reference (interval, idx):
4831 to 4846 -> 4845.10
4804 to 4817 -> 4805.11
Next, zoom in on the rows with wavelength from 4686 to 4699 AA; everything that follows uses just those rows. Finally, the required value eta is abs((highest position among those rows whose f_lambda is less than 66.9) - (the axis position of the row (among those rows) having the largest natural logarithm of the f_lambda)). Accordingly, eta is 10.8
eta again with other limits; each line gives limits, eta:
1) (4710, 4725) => 10.9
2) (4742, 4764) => 19.7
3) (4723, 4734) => 8.7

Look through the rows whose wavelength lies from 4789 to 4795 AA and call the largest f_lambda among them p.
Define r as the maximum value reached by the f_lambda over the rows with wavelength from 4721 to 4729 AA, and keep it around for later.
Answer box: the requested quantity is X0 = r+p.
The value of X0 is 138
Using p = 68.26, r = 69.26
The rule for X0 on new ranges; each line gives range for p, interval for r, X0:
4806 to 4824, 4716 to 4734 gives 140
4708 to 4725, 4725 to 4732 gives 137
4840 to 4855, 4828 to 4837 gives 143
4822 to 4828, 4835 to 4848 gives 140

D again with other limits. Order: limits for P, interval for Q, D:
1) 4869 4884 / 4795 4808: 1.47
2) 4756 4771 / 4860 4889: 1.48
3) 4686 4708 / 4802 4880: 1.40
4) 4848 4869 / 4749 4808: 1.43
